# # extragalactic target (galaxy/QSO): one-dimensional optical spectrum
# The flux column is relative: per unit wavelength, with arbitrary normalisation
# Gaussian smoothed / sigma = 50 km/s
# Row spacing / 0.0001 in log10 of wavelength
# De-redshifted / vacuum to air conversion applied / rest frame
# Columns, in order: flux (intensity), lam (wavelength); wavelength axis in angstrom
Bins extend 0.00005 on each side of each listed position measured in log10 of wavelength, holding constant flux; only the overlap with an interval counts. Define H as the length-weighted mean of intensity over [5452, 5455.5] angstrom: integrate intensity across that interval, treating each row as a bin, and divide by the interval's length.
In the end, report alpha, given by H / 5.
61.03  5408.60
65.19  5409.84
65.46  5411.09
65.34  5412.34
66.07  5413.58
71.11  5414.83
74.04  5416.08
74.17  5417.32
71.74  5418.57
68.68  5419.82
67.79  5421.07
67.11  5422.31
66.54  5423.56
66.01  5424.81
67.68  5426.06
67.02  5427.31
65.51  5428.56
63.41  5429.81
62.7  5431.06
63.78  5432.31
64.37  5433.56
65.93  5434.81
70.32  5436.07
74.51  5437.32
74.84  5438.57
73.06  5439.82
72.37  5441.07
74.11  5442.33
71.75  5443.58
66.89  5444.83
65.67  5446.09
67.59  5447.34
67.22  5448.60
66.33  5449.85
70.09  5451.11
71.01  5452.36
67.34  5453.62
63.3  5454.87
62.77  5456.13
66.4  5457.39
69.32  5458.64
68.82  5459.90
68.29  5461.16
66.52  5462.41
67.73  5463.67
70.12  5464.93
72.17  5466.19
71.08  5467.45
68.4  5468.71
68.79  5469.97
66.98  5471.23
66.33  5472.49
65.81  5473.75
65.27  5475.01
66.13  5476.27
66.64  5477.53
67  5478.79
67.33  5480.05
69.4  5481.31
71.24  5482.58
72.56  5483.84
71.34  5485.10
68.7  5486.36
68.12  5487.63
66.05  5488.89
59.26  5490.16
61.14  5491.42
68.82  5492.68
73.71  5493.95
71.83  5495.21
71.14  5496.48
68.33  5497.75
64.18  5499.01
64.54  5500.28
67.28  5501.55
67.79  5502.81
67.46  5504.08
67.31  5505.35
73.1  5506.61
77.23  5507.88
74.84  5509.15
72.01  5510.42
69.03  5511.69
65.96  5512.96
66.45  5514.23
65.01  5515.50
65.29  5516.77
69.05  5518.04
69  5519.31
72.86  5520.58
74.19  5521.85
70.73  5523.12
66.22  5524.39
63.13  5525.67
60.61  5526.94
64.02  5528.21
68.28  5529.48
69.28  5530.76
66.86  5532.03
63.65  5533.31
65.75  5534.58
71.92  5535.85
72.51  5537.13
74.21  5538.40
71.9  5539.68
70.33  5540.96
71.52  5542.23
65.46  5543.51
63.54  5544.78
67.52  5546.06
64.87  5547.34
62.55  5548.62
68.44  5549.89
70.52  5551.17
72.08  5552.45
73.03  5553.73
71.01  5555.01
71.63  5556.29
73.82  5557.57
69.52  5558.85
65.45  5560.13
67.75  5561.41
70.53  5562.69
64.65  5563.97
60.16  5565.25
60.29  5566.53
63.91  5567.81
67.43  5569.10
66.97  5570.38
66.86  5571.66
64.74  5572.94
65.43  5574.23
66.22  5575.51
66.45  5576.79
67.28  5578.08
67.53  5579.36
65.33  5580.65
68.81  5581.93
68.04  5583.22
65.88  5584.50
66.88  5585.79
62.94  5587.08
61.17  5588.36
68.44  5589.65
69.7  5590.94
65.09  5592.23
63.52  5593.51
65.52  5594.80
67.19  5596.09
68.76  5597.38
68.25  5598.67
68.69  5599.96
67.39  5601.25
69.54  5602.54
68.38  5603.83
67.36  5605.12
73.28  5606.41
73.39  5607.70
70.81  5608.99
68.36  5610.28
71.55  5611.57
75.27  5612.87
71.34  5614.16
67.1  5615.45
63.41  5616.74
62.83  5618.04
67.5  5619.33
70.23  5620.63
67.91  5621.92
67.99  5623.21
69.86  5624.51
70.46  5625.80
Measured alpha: 13.4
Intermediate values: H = 66.9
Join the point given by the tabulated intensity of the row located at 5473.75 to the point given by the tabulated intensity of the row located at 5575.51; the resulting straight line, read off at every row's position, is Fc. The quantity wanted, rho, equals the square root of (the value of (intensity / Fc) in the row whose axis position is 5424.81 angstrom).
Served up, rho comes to 1.00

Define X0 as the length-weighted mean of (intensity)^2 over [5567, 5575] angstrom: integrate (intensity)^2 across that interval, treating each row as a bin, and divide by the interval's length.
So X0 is 4328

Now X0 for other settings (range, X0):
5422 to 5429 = 4441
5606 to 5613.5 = 5197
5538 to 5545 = 4869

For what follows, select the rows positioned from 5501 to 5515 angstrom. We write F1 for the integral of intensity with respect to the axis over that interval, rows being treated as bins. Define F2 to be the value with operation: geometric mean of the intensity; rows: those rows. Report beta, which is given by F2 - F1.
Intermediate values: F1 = 978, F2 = 69.8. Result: -908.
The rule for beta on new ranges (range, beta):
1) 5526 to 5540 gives -883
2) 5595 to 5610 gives -969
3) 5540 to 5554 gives -886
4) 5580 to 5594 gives -858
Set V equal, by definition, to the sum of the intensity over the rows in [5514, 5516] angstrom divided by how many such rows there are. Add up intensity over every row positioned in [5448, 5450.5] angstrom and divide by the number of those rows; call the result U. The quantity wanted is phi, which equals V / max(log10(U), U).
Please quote 0.98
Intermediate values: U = 66.8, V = 65.7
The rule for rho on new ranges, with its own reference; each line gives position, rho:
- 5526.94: 0.96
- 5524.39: 1.00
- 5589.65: 1.02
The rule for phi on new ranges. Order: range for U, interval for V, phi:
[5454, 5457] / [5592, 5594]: 1.02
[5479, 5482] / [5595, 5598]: 0.99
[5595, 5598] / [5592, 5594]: 0.95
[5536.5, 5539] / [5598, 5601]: 0.93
